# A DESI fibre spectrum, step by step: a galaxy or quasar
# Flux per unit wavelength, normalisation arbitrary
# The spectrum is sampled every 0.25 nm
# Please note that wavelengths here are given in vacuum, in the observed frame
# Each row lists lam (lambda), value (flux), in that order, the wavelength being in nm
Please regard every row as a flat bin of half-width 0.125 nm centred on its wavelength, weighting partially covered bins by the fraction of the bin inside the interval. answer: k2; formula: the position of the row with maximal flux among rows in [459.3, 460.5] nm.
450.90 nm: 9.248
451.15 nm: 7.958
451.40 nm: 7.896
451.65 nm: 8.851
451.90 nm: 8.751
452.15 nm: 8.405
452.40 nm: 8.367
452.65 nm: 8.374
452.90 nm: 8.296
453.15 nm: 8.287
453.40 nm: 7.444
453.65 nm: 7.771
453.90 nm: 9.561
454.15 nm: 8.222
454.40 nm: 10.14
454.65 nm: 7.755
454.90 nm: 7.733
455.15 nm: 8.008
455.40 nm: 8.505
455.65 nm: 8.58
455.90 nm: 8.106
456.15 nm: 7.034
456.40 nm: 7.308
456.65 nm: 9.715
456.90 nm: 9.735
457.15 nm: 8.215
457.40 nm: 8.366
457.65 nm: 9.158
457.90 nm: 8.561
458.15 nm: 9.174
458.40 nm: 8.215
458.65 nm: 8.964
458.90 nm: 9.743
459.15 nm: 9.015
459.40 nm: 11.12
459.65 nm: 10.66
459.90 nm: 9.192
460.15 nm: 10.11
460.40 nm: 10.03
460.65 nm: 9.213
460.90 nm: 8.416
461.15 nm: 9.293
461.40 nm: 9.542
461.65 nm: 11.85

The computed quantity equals 459.40 nm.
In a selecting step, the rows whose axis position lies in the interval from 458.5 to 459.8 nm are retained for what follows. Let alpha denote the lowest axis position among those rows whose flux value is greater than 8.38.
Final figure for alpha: 458.65 nm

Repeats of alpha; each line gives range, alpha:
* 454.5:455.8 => 455.40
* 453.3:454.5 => 453.90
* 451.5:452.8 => 451.65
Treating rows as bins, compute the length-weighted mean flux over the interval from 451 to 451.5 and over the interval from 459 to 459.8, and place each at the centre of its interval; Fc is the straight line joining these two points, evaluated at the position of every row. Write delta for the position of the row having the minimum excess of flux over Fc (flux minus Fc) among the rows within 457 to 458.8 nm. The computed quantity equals 458.40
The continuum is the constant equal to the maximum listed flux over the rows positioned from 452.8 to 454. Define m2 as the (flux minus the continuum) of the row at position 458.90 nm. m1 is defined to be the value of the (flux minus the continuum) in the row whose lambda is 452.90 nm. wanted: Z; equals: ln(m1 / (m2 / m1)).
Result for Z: 2.2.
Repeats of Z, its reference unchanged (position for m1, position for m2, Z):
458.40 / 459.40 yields 0.2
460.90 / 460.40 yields 1.0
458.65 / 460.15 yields -0.4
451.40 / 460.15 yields 1.6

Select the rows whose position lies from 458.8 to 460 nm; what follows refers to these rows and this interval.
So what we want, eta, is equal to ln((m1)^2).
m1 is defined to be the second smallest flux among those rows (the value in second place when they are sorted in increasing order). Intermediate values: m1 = 9.192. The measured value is 4.44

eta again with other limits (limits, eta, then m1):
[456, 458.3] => 3.98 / 7.308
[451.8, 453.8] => 4.10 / 7.771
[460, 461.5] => 4.44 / 9.213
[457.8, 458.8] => 4.29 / 8.561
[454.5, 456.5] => 3.98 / 7.308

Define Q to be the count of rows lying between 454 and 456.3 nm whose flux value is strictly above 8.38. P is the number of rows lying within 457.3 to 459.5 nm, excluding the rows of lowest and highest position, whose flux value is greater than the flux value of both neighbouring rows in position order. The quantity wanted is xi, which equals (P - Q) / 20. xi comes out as 0.0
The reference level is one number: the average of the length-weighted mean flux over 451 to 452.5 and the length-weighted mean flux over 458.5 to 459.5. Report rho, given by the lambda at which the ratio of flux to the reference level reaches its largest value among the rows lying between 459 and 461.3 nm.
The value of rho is 459.40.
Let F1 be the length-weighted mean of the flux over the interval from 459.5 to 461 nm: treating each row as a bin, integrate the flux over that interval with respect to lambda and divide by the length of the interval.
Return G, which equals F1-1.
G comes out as 8.65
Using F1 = 9.65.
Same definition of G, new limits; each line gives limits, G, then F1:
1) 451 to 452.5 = 7.39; 8.39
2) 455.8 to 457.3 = 7.36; 8.36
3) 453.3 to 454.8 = 7.49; 8.49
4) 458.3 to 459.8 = 8.64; 9.64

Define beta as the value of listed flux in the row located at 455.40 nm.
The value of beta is 8.505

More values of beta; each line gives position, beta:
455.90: 8.106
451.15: 7.958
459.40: 11.12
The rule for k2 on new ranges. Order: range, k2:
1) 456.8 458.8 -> 456.90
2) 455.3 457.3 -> 456.90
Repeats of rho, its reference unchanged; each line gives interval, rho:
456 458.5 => 456.90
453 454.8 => 454.40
